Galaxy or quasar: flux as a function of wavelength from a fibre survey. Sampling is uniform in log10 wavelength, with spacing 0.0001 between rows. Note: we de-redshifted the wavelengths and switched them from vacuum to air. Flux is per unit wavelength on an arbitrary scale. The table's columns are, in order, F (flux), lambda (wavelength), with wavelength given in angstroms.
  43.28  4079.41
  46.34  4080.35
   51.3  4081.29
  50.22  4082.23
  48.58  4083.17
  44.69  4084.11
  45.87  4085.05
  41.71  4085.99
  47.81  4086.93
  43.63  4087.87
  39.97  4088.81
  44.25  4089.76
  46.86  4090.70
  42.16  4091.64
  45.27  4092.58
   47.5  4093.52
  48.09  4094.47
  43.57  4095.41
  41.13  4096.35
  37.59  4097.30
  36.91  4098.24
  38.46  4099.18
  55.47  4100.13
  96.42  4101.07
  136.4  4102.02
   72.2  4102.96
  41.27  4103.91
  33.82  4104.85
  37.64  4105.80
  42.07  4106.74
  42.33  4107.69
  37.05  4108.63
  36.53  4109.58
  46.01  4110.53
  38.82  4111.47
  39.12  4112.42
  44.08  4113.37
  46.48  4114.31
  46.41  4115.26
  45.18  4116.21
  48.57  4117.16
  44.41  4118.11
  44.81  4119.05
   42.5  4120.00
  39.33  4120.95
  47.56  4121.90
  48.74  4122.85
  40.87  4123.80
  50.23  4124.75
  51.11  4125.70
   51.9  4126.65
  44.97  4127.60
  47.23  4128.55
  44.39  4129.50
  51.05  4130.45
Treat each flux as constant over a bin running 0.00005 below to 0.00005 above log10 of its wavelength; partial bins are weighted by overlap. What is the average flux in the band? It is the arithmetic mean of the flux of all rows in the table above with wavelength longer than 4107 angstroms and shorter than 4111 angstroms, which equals 40.5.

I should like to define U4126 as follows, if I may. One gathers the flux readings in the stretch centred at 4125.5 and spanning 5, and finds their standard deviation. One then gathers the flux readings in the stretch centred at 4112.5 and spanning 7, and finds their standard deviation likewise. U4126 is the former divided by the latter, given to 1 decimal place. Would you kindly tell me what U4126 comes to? 1.1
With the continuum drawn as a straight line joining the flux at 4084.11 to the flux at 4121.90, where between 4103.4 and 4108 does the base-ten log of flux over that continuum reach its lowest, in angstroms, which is 4104.85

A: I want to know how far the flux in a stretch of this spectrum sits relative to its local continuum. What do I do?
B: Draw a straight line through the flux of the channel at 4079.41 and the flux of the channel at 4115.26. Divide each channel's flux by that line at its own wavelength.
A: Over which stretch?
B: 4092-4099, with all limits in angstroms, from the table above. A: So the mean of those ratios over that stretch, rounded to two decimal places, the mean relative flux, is 0.96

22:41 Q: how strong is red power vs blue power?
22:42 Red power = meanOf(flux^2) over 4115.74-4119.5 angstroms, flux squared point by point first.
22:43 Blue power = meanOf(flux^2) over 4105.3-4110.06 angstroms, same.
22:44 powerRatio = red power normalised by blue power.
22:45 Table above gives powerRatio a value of 1.4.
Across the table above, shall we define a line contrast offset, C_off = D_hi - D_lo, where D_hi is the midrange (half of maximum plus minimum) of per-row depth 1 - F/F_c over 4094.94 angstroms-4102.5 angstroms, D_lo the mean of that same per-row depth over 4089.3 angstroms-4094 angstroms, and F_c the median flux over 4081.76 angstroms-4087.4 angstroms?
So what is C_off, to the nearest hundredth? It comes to -0.88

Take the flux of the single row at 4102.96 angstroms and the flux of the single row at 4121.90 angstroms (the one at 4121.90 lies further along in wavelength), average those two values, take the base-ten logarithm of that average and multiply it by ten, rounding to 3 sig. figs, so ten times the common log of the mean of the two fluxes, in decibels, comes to 17.8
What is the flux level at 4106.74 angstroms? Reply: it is 42.07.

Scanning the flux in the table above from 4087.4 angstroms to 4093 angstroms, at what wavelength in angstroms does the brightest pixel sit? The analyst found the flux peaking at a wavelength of 4090.70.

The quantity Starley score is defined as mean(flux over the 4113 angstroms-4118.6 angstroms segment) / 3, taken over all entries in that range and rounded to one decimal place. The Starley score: 15.3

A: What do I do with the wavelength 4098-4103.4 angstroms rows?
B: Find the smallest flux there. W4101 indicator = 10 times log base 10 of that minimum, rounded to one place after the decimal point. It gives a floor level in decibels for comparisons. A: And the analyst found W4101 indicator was 15.7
